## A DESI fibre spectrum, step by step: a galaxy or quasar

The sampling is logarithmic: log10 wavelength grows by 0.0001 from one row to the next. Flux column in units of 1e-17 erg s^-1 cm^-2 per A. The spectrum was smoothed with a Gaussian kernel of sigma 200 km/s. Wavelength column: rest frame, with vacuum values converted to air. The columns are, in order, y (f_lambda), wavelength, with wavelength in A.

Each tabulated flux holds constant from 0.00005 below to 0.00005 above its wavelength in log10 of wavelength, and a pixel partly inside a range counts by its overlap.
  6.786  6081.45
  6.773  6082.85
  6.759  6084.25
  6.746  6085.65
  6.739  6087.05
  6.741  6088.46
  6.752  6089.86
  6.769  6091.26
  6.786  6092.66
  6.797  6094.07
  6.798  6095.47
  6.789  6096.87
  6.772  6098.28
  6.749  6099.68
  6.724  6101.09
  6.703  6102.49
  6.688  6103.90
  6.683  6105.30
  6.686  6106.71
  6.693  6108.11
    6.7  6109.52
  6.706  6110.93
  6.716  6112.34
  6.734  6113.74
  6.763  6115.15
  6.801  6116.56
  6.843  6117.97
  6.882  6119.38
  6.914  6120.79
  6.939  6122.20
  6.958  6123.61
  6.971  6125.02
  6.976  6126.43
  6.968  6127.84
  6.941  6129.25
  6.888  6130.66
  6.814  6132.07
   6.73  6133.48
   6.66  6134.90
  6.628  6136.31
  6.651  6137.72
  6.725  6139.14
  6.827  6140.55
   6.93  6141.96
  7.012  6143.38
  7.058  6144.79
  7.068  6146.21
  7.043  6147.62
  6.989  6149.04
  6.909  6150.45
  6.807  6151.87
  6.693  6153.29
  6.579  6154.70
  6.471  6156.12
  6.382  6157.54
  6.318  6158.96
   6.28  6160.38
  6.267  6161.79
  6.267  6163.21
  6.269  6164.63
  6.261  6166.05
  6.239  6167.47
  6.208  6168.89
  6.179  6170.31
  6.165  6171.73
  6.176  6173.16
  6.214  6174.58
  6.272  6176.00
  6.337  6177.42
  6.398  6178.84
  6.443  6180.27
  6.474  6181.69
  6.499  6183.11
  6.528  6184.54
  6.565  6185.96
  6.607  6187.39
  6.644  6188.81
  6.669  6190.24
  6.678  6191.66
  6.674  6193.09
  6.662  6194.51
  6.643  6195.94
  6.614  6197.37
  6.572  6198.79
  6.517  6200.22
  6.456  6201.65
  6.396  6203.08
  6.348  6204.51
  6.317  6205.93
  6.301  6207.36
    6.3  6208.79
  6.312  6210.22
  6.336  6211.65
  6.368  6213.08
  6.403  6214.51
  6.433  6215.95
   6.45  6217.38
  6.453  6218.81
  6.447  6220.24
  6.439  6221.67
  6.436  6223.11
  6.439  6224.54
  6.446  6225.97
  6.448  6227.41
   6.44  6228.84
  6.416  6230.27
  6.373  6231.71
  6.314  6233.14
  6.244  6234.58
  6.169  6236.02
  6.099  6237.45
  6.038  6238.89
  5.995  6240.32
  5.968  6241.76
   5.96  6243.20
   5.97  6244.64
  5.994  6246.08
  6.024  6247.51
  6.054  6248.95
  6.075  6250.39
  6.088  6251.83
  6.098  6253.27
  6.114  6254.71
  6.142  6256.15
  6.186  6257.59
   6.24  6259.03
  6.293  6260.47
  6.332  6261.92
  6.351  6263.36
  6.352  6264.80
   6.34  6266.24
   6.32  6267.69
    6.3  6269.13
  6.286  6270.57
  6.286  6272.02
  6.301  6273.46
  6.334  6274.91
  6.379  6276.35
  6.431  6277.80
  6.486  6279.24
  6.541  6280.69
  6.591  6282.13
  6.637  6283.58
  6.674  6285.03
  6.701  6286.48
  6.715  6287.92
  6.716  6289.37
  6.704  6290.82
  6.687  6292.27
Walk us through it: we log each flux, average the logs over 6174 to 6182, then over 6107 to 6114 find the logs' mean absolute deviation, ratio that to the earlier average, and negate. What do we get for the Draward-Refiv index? -0.001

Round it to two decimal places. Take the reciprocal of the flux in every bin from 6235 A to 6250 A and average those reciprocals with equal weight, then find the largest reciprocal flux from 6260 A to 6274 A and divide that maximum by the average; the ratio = 0.96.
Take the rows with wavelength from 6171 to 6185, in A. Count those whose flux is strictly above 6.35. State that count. 5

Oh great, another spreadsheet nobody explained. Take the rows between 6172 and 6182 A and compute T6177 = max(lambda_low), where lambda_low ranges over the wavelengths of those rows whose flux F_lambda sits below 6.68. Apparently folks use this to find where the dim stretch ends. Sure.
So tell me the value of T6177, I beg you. 6181.69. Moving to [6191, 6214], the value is 6213.08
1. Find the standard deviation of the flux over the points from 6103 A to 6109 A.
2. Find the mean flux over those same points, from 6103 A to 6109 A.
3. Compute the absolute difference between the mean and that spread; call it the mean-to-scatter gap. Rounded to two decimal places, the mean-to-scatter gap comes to 6.68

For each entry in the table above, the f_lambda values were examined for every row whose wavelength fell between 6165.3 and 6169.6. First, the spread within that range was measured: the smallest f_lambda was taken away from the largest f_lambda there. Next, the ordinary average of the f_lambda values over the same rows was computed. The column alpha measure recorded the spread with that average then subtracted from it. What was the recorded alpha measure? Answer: -6.2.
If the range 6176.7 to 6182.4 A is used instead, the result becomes -6.3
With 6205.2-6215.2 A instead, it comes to -6.2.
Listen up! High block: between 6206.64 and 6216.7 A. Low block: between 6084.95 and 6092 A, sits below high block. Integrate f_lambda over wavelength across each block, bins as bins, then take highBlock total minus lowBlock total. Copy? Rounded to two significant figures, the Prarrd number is 16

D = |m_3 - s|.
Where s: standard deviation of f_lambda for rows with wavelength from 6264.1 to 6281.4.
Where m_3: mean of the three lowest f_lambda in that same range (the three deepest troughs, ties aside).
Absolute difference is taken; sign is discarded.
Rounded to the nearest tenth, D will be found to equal 6.2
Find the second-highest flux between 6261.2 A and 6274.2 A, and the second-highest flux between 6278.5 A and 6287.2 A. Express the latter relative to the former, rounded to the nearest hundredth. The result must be 1.05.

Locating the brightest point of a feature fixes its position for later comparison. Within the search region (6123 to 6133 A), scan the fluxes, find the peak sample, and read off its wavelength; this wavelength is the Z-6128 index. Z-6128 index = 6126.43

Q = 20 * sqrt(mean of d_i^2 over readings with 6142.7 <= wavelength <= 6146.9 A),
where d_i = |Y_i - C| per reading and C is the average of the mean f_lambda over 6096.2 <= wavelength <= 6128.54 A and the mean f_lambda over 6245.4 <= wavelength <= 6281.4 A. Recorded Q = 10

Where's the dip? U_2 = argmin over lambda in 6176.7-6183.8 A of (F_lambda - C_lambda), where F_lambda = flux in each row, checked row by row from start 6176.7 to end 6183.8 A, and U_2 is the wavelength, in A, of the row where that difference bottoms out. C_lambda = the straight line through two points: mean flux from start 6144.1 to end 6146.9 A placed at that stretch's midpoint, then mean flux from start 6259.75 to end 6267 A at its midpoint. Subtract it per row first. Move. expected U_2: 6177.42 A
